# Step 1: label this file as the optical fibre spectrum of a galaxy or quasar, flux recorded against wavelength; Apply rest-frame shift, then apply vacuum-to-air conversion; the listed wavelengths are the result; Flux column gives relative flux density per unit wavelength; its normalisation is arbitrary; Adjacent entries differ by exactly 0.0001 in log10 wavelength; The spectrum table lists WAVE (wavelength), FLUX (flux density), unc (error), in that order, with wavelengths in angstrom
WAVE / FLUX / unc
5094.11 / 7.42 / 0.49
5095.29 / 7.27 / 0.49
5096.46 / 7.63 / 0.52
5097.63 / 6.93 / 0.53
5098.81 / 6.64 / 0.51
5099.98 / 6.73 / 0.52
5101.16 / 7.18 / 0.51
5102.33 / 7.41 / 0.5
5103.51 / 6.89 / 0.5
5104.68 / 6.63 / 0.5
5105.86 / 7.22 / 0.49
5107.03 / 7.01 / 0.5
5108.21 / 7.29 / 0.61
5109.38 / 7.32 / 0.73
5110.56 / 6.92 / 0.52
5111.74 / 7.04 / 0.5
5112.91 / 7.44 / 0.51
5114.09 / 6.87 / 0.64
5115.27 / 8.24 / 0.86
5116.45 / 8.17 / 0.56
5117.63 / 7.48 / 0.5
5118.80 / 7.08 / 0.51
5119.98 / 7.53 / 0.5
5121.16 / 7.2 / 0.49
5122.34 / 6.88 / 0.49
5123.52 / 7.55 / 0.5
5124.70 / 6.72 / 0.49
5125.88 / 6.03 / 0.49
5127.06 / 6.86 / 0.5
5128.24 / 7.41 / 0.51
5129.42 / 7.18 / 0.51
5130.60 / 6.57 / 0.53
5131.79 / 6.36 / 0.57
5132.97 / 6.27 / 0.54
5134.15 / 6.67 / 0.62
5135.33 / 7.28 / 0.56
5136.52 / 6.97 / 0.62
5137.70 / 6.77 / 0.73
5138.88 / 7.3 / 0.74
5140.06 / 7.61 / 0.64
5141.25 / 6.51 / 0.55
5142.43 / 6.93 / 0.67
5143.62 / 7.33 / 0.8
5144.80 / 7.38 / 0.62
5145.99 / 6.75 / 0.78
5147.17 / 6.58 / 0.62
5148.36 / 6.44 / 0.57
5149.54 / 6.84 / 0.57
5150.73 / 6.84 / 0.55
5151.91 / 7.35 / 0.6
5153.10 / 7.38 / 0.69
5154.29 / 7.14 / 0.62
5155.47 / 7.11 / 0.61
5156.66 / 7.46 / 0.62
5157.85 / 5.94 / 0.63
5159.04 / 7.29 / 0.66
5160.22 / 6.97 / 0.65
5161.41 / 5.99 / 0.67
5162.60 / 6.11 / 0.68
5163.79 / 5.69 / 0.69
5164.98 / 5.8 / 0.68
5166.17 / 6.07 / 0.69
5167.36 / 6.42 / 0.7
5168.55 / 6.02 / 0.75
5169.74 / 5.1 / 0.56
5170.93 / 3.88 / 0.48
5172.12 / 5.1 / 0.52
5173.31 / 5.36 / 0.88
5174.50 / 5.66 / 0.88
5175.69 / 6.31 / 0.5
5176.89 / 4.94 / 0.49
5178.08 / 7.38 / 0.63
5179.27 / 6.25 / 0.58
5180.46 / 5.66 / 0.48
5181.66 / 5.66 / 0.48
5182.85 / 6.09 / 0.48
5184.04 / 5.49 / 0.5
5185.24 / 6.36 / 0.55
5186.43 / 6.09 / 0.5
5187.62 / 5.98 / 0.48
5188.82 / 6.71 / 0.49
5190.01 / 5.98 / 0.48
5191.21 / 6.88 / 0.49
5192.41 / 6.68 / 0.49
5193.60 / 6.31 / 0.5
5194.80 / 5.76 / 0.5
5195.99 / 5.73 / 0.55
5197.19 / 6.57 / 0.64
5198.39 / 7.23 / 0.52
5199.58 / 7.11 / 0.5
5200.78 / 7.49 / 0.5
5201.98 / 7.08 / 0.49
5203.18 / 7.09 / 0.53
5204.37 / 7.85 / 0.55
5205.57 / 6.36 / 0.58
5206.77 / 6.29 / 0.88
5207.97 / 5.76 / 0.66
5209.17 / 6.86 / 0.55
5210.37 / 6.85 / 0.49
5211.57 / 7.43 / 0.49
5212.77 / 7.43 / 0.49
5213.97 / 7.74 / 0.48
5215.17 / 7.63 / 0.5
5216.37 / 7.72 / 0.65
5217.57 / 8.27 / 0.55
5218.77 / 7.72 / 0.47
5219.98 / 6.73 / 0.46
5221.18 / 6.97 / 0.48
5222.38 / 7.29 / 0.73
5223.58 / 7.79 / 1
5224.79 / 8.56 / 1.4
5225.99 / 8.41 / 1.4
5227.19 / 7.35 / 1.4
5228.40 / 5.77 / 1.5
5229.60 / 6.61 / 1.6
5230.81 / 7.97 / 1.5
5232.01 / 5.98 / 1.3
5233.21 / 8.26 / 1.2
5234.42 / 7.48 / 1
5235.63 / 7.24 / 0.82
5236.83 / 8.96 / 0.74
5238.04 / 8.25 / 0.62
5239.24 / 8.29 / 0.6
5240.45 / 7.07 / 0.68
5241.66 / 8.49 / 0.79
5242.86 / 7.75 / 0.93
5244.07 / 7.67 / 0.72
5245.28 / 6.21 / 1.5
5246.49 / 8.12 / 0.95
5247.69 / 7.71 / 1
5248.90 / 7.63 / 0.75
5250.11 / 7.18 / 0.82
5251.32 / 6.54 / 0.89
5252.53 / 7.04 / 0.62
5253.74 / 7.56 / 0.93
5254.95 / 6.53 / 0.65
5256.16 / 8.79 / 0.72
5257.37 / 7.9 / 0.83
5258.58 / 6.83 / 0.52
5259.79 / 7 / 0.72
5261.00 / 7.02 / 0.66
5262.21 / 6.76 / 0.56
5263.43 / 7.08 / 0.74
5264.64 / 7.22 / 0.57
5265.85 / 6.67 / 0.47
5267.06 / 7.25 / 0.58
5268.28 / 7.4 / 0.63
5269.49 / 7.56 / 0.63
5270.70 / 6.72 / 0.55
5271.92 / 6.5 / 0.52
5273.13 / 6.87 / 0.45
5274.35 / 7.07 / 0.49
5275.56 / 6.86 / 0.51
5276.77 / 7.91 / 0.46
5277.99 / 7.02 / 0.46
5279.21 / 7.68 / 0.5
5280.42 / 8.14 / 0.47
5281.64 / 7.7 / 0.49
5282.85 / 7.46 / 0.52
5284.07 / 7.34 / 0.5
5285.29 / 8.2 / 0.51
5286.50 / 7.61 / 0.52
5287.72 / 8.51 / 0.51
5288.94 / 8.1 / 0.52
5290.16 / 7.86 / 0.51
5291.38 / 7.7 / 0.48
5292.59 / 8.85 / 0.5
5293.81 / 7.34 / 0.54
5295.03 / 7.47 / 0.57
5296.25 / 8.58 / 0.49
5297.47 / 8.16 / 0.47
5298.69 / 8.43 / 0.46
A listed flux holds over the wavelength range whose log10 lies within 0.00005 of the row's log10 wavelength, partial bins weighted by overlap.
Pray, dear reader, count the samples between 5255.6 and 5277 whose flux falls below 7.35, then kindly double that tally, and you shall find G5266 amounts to 26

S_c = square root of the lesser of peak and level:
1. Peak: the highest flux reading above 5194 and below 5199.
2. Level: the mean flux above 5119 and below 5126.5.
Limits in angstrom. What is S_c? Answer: 2.64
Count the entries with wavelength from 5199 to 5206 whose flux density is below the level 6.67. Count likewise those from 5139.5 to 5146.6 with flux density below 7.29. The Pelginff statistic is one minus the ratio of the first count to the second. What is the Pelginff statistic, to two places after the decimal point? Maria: 0.67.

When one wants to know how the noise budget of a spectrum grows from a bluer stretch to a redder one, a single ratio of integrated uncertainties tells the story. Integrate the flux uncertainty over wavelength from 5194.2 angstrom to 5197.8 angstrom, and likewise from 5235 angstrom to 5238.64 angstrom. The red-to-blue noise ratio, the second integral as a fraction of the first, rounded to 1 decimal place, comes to 1.3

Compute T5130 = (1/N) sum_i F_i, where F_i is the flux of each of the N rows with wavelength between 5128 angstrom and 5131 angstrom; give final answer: 7.05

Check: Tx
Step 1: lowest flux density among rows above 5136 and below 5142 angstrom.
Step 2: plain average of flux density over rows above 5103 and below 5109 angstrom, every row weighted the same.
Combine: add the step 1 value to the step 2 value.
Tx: 13.5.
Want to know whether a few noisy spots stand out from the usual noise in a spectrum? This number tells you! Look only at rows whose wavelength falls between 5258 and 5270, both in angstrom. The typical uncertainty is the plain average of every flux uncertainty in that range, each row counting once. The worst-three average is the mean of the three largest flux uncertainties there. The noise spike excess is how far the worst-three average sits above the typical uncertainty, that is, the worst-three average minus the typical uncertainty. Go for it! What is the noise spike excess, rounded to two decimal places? 0.10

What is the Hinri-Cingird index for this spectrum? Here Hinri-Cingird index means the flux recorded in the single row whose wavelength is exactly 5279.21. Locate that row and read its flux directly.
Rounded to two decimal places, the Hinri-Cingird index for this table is 7.68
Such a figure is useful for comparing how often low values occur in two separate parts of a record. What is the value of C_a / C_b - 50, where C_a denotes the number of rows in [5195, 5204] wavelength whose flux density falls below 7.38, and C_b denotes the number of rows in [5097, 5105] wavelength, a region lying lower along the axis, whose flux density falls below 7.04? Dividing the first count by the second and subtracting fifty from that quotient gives -48.8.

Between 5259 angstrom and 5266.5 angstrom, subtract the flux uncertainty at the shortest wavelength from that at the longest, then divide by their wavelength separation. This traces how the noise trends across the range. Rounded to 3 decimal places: -0.041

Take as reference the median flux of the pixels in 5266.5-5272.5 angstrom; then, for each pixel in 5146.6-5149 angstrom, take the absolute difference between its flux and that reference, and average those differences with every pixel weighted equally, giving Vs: 0.7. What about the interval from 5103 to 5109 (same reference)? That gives 0.3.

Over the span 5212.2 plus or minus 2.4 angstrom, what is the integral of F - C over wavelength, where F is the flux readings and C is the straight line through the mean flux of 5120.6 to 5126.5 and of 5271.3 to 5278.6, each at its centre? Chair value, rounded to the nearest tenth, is 1.9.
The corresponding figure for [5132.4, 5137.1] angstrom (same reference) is -0.4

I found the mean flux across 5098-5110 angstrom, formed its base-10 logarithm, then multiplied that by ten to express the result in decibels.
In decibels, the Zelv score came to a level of 8.47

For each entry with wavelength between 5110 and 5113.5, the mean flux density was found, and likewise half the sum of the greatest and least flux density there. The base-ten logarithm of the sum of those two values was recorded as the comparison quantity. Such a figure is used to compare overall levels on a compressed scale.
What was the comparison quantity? 1.16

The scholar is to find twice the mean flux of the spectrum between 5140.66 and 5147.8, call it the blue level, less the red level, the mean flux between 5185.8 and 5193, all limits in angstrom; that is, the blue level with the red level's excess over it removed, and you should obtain 7.4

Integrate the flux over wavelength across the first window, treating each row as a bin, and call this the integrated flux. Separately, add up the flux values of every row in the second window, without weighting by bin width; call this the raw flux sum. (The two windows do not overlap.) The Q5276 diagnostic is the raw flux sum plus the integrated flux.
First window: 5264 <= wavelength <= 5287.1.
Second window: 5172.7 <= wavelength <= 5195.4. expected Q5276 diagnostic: 285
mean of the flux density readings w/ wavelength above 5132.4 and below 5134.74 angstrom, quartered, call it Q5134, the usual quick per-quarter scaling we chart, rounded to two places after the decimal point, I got 1.62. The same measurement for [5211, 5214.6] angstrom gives 1.88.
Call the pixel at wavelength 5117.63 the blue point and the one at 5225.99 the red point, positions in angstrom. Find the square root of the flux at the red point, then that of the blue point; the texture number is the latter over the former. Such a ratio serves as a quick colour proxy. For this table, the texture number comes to 0.94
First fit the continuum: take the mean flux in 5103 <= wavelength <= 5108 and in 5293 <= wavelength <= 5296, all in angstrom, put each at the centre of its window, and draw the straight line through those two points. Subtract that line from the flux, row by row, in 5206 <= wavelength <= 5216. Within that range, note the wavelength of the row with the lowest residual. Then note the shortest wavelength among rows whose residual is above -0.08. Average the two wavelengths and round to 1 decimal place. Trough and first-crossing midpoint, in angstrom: 5209.8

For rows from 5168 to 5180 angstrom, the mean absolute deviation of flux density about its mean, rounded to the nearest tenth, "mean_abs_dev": 0.7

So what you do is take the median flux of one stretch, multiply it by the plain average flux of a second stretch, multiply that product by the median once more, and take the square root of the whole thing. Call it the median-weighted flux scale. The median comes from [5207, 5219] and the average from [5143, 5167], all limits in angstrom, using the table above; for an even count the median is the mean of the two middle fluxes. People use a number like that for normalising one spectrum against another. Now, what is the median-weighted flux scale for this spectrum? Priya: 19.5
